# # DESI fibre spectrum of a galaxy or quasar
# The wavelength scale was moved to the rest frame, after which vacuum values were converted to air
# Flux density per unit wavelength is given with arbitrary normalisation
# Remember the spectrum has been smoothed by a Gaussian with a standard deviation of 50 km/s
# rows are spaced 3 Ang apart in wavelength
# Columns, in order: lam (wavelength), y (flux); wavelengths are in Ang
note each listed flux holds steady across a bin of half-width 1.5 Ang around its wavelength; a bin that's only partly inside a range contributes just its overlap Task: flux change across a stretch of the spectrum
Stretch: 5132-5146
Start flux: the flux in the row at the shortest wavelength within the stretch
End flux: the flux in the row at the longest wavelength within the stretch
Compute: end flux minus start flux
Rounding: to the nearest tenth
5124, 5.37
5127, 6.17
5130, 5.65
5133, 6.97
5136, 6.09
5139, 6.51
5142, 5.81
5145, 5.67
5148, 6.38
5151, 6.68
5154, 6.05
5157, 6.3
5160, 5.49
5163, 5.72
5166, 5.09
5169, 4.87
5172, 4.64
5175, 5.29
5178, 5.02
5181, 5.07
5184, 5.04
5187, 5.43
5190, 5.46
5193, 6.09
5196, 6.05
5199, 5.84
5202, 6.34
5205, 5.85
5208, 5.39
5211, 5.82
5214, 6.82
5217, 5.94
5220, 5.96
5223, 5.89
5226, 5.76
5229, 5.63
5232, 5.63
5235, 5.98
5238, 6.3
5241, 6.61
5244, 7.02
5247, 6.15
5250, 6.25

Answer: -1.3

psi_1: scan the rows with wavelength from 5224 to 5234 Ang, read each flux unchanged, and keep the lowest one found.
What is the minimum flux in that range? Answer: 5.63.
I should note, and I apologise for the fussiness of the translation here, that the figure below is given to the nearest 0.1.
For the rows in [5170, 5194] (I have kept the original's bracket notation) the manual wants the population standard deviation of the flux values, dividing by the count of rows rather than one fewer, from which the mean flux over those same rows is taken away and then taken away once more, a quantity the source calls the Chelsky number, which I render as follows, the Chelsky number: -10.1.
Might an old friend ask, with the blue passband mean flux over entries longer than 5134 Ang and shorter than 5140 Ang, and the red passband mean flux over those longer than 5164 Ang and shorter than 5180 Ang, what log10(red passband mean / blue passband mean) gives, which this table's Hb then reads -0.10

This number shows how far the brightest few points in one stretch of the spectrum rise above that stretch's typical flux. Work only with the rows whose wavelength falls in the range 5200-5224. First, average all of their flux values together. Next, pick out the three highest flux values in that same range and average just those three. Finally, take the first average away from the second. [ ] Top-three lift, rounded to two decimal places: 0.37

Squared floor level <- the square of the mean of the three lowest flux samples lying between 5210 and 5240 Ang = 32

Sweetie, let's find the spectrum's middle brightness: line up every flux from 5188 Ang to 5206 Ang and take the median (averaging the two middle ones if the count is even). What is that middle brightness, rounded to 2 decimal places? 5.95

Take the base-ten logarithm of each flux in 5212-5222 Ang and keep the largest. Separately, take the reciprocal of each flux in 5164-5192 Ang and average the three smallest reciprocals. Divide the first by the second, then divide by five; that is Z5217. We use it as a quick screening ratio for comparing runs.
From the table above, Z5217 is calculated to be 0.90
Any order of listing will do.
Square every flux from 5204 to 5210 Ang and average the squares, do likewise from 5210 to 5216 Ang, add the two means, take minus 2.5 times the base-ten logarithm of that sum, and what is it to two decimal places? -4.64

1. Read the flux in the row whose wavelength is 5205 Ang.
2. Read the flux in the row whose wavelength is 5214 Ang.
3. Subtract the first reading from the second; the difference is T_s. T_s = 1.0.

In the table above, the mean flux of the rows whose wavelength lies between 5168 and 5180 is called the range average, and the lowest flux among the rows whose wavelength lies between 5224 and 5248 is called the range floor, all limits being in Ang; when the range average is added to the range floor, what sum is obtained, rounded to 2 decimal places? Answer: 10.59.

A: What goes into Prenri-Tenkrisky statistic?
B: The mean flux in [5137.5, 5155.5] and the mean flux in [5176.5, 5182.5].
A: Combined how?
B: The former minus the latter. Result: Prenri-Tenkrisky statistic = 1.1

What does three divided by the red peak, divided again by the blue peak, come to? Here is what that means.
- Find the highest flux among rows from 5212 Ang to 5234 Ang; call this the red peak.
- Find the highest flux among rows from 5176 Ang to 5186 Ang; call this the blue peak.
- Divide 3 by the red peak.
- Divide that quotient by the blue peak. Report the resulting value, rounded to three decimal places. 0.087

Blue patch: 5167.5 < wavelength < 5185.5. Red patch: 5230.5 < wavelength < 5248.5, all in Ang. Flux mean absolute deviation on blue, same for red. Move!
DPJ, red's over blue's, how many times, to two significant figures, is 2.3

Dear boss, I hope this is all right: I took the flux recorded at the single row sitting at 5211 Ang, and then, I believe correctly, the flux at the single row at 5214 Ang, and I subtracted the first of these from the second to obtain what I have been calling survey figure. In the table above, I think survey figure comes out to 1.0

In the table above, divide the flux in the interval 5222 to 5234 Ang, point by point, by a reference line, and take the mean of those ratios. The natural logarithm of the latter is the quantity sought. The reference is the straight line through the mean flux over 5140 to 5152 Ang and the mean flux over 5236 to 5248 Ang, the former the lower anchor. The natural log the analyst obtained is -0.12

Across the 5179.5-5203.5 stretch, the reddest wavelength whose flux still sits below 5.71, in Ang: 5190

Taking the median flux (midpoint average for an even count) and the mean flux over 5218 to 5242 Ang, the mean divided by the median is 1.01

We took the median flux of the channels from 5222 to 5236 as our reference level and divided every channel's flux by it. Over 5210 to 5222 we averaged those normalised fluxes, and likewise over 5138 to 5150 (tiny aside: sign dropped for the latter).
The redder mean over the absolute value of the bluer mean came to 1.01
